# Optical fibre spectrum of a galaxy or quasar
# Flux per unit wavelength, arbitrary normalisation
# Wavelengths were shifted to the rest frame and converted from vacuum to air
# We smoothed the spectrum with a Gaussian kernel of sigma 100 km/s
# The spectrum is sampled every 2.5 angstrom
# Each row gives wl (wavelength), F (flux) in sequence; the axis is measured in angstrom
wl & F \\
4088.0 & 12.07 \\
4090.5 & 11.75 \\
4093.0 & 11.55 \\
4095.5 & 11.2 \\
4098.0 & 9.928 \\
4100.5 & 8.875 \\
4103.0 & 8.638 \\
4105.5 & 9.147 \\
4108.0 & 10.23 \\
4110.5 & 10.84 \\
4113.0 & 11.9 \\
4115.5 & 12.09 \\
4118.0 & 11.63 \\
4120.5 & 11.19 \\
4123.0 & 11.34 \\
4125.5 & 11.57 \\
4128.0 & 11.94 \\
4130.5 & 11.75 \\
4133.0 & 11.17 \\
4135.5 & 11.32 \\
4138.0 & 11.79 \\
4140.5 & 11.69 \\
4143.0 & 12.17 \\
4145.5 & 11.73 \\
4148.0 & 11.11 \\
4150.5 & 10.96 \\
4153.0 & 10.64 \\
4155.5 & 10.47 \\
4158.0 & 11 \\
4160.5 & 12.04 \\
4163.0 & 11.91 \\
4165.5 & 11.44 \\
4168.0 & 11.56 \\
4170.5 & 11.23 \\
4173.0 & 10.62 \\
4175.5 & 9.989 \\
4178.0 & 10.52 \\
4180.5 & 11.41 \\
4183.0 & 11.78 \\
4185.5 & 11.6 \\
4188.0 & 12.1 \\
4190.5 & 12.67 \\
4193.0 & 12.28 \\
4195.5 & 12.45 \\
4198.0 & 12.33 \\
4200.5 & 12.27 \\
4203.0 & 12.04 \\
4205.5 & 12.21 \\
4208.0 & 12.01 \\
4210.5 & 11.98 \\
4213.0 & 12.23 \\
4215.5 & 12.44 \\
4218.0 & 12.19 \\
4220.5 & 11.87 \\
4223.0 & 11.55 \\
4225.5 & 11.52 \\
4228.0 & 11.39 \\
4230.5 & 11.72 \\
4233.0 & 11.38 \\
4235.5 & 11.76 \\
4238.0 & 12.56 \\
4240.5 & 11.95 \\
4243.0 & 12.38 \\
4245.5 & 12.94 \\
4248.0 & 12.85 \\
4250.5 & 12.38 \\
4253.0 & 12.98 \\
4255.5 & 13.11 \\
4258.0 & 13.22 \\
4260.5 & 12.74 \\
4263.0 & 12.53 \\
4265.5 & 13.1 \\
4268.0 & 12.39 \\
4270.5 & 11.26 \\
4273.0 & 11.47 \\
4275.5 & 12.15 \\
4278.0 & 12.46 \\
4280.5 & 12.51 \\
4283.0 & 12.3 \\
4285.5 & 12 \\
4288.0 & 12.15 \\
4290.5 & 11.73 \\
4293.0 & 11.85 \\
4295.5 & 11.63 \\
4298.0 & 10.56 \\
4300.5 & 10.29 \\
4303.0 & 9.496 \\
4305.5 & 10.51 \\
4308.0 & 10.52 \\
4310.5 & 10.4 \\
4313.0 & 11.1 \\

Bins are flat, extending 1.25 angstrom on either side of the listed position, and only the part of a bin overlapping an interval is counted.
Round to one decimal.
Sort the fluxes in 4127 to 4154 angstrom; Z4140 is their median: 11.7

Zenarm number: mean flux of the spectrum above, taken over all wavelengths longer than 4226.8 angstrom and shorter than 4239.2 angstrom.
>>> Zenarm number 11.8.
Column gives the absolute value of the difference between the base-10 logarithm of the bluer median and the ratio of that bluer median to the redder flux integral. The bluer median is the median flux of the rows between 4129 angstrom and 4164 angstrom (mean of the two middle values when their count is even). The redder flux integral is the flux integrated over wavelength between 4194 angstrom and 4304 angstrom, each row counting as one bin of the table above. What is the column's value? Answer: 1.05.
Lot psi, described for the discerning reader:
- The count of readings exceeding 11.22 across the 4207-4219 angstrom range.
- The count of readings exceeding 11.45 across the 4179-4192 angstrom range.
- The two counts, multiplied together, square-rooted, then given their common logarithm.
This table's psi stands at 0.65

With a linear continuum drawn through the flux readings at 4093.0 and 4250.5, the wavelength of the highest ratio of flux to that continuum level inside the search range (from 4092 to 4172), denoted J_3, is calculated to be 4115.5 angstrom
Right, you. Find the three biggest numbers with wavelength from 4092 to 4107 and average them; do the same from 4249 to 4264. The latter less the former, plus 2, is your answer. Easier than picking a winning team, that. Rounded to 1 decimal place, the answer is 4.2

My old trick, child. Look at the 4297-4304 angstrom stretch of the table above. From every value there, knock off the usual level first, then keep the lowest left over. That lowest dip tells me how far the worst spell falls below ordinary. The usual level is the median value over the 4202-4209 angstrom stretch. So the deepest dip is -2.5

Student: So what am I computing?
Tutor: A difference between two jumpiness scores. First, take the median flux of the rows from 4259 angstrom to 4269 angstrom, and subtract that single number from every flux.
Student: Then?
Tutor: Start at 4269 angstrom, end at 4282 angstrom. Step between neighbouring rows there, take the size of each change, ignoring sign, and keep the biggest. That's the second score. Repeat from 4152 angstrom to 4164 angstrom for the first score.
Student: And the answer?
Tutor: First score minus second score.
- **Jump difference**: 0.36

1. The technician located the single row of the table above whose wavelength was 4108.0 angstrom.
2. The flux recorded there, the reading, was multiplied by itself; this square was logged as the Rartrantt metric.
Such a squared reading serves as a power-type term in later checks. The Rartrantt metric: 105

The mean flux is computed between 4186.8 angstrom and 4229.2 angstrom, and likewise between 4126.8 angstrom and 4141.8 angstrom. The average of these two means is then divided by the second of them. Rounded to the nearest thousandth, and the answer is 1.021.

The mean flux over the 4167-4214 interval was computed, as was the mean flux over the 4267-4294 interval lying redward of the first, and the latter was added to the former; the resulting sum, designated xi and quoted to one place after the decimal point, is 23.8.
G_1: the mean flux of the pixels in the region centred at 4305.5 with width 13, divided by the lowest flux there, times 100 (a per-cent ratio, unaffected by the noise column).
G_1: 108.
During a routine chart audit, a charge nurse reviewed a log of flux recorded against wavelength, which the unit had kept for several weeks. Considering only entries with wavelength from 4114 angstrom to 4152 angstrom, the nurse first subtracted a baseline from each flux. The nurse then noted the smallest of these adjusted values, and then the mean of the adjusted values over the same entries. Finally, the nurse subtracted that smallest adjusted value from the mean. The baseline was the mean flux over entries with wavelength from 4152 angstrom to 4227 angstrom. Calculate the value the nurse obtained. 0.6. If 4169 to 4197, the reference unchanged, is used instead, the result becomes 1.5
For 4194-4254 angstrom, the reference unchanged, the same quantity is 0.8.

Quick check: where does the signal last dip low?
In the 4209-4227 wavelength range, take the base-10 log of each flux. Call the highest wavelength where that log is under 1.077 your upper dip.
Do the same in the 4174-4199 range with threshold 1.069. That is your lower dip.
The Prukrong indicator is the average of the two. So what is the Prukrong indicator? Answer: 4205.5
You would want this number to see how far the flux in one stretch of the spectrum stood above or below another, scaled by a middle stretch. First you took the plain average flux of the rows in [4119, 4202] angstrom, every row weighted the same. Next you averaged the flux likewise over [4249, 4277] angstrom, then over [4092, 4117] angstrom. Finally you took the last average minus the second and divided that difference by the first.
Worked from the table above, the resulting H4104 -0.178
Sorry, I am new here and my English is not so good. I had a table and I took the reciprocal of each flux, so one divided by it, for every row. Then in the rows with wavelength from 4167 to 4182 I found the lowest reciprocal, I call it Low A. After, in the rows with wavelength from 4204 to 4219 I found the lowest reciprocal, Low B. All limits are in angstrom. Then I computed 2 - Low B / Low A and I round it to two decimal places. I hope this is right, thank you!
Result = 1.07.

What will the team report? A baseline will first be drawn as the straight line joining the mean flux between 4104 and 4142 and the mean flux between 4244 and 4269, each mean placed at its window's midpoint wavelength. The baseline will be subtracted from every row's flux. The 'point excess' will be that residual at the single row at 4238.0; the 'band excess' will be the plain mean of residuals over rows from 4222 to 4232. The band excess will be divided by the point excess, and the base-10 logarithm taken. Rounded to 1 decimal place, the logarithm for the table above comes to 1.3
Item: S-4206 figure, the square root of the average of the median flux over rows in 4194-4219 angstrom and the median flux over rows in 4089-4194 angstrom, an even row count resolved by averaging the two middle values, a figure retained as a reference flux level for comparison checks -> 3.438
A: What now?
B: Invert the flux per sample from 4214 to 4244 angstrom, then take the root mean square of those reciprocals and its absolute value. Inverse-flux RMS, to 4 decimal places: 0.0842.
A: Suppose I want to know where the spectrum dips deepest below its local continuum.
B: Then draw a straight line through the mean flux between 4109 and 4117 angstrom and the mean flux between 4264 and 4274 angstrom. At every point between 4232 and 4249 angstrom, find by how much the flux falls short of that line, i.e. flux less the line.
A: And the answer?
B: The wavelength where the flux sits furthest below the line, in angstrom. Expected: 4233.0 angstrom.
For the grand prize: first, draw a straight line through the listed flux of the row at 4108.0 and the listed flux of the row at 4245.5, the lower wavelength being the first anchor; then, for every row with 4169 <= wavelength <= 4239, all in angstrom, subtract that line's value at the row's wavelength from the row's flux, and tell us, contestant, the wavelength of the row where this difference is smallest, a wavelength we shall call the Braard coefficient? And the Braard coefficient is 4175.5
